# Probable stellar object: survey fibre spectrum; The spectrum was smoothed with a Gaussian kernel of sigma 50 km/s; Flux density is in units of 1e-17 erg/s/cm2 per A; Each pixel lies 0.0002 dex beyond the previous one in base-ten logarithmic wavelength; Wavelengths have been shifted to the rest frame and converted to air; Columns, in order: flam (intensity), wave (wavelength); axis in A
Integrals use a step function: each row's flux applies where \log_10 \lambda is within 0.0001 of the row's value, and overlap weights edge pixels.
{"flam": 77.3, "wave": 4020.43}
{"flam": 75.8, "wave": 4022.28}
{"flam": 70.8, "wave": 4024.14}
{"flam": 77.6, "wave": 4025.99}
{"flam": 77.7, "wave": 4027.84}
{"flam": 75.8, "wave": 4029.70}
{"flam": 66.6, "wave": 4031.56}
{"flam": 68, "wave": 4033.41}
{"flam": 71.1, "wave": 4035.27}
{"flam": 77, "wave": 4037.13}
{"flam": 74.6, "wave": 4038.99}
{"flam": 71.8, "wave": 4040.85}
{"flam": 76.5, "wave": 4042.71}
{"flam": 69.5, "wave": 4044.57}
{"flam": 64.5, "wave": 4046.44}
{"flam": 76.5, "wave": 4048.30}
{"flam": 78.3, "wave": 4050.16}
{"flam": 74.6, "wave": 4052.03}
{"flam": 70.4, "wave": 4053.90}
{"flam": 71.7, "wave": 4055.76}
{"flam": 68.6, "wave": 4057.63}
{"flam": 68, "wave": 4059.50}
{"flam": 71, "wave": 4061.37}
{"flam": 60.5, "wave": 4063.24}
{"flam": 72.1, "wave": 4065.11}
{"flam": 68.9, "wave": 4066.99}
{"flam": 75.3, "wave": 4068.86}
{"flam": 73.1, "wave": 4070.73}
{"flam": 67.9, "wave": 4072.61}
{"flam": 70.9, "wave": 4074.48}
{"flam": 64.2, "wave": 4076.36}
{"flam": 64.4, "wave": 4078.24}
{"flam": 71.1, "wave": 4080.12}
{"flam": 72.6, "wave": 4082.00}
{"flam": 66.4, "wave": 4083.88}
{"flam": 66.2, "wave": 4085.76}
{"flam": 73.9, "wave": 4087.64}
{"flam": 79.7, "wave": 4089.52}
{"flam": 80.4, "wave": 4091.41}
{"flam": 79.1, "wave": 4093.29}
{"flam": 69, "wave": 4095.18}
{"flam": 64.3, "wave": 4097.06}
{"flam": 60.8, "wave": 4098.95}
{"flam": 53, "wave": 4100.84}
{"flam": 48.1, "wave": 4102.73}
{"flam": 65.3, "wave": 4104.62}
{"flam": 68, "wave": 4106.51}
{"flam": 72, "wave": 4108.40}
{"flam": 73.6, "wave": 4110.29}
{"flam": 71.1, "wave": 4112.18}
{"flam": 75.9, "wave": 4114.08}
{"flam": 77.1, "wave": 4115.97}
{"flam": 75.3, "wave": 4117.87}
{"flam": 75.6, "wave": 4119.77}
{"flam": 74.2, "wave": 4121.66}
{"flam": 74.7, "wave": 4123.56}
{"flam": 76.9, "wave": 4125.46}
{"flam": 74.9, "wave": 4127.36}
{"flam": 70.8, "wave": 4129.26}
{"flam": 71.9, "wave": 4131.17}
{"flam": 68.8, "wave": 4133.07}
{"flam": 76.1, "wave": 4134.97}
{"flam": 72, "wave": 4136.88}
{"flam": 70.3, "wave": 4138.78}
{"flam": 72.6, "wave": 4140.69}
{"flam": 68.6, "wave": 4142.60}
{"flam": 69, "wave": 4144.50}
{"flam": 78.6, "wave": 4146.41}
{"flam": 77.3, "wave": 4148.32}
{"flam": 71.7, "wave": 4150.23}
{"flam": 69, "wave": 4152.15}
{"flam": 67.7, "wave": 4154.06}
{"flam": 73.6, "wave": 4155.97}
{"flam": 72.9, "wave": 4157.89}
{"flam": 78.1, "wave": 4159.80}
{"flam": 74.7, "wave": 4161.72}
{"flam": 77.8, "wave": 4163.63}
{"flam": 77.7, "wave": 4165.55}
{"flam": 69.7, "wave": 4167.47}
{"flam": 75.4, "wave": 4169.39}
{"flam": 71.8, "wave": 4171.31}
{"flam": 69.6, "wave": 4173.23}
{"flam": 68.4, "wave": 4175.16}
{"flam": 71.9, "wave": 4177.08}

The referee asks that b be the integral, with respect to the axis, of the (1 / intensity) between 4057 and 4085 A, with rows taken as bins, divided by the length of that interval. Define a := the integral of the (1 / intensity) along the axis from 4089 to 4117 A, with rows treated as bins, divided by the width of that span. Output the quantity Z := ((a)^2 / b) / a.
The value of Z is 1.02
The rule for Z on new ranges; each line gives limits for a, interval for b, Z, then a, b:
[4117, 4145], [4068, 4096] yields 0.98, 0.0138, 0.0140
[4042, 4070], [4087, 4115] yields 0.95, 0.0141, 0.0148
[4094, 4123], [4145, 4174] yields 1.09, 0.0149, 0.0136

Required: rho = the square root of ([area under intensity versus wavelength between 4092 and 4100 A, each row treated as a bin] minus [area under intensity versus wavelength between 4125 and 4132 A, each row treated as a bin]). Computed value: 6.0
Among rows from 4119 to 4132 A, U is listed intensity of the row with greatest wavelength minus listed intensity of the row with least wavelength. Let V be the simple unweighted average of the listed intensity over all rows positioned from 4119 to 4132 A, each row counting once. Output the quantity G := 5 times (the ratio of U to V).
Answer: -0.2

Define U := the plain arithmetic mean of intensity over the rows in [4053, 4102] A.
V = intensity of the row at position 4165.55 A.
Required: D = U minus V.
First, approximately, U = 69.37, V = 77.7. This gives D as -8.3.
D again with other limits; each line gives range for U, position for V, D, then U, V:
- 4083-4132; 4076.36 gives 6.5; 70.70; 64.2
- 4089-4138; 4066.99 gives 2.2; 71.10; 68.9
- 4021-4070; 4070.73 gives -1.1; 72.05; 73.1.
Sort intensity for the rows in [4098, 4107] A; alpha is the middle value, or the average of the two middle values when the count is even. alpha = 60.8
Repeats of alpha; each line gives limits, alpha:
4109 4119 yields 75.3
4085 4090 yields 73.9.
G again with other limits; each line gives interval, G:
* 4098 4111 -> 1.0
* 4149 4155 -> -0.3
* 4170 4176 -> -0.2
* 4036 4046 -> -0.5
